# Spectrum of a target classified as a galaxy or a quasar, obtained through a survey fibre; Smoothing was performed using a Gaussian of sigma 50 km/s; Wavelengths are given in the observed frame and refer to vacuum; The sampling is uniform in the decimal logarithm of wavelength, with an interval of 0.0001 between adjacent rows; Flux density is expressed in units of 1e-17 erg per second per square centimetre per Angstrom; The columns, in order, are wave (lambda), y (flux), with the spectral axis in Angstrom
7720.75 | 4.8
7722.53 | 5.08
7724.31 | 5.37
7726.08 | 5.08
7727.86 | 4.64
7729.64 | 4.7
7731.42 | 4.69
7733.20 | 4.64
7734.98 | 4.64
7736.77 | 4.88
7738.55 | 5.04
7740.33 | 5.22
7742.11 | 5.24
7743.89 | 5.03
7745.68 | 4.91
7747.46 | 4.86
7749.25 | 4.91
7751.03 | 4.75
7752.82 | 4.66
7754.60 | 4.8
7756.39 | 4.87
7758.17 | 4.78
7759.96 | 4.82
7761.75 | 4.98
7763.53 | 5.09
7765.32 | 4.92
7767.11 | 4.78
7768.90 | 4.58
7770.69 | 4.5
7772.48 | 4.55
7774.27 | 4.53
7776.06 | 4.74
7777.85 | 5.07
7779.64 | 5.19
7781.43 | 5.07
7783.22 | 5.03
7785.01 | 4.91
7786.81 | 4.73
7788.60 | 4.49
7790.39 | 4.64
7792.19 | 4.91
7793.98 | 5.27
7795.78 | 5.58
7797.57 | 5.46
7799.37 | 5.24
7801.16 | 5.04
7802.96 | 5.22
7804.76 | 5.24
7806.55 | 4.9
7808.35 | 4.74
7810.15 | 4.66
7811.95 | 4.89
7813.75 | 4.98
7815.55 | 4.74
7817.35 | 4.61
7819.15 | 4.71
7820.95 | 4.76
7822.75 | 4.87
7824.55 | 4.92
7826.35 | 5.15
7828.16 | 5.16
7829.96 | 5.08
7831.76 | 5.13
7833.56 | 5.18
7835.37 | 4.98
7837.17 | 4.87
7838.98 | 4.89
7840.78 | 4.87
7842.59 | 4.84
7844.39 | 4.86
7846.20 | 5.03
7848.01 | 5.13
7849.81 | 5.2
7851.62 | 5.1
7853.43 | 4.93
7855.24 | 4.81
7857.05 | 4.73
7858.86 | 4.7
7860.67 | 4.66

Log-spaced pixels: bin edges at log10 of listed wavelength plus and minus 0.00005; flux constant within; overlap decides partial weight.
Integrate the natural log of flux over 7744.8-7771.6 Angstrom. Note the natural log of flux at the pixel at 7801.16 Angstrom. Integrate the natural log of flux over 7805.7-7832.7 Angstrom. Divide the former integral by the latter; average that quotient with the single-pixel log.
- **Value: 1.30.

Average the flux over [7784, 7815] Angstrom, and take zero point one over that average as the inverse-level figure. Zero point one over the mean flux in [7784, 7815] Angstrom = 0.0200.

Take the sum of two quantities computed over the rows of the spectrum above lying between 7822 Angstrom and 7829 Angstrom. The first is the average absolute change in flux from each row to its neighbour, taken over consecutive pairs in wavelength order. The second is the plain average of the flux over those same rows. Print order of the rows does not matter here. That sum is 5.12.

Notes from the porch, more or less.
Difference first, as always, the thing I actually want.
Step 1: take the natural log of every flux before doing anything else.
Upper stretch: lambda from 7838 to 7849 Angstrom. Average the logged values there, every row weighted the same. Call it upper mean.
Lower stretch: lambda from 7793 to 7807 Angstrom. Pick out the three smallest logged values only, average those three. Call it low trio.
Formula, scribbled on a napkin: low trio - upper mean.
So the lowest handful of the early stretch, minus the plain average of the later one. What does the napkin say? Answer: 0.023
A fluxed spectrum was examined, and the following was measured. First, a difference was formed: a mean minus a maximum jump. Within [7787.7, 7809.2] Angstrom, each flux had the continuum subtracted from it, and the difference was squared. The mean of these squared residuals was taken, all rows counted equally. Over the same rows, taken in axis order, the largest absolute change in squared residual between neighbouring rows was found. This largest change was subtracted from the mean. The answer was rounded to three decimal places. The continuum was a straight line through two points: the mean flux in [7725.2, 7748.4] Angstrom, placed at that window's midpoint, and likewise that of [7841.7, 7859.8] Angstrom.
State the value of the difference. -0.195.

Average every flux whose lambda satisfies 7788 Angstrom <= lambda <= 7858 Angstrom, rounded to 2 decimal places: 4.97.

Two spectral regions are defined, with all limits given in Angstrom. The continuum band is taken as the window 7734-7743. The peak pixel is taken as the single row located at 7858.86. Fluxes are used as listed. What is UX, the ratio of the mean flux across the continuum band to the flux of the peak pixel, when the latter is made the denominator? 1.06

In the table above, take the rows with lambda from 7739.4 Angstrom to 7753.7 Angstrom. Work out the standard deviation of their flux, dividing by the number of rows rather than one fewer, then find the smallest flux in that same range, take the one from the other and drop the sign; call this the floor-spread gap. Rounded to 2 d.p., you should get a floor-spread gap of 4.47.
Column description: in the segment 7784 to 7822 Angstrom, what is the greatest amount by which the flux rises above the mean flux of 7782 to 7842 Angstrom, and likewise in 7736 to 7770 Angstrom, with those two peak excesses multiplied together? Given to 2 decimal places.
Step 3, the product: 0.17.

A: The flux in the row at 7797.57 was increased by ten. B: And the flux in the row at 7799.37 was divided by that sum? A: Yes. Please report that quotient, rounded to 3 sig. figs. 0.339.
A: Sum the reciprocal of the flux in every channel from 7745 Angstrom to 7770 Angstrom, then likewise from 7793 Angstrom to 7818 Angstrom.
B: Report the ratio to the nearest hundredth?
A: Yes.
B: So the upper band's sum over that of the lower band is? 0.96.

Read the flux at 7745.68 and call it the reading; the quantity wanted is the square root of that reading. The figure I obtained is 2.22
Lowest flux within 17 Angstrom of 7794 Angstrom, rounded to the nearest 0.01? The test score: 4.49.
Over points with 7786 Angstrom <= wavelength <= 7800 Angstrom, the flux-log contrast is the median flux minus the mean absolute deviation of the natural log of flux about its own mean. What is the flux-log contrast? 5.01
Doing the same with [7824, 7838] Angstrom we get 5.08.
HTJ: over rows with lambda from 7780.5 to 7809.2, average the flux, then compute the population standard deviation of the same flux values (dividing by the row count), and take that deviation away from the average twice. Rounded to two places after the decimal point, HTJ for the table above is 4.45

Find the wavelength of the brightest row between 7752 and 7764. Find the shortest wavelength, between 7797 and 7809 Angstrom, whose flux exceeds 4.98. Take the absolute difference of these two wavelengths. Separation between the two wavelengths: 34.0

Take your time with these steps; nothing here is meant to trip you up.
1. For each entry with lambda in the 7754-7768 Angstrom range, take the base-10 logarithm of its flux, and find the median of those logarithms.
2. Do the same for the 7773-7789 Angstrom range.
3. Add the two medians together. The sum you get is 1.38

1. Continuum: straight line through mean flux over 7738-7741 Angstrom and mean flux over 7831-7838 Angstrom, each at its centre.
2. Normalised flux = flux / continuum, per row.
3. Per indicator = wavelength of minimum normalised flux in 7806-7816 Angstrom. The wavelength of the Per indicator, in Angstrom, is 7810.15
